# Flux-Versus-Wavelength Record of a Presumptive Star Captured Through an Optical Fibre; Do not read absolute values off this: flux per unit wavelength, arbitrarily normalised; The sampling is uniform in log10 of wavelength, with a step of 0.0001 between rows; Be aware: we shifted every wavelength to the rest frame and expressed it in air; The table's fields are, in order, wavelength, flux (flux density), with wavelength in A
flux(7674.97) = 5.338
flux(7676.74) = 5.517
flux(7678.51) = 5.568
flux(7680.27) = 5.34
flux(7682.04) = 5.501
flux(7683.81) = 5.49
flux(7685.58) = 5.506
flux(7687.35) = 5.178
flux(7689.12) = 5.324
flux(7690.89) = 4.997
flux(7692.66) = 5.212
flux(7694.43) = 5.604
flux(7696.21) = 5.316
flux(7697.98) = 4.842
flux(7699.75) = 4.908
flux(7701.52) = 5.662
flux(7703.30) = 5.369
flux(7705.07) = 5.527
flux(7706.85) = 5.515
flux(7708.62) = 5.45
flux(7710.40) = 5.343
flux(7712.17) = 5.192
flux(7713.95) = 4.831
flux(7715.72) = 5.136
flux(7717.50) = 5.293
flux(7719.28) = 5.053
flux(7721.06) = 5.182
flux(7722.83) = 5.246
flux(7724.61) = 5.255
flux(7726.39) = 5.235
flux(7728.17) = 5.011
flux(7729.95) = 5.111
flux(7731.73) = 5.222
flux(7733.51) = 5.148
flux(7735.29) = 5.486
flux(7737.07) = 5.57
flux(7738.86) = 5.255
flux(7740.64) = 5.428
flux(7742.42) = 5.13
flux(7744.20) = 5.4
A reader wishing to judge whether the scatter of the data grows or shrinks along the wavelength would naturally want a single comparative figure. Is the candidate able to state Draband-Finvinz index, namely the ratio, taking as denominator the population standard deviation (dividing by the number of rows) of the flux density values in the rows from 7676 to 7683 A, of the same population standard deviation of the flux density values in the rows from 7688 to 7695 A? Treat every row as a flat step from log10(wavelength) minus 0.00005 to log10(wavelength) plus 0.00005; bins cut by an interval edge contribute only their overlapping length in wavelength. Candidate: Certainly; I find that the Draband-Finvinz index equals 2.6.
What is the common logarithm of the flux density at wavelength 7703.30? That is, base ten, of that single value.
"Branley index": 0.730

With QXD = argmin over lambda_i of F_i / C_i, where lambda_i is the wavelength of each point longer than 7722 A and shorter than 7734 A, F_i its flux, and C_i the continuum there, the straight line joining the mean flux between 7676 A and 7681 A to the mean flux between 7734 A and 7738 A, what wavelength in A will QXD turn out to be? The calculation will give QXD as 7728.17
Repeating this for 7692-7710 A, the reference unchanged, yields 7697.98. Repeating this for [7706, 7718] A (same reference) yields 7713.95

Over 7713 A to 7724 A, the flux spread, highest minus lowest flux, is 0.462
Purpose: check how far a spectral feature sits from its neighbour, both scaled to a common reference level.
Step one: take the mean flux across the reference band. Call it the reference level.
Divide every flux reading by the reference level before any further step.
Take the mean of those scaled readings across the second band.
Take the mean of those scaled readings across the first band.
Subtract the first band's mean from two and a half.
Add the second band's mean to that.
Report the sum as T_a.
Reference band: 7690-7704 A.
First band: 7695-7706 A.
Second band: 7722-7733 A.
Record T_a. 2.48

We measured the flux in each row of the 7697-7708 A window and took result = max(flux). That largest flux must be 5.662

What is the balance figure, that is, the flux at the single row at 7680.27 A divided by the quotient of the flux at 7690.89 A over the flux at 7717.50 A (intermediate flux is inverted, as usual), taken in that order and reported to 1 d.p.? 5.7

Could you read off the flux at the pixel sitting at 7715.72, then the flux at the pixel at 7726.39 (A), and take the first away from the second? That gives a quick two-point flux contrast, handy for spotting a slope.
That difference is 0.10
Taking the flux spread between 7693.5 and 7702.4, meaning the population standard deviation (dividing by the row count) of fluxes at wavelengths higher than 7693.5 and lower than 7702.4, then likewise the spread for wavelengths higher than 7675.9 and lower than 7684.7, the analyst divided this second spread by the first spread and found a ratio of 0.2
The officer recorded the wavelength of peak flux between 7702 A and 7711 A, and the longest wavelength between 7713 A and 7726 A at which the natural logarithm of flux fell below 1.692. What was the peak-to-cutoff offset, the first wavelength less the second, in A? -19.5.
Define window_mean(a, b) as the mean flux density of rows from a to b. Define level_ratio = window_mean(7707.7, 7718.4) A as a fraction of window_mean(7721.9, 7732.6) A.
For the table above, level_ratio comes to 1.01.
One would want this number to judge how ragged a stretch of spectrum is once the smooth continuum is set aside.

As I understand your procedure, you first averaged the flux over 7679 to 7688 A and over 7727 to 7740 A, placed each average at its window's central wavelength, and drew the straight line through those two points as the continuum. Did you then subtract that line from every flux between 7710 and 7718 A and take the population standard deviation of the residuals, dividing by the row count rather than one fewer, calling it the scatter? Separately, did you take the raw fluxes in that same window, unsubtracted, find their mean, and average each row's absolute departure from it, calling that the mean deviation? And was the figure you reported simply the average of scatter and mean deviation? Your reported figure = 0.160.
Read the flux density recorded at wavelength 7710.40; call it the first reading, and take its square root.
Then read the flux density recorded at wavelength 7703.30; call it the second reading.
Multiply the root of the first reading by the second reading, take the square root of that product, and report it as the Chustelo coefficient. 3.52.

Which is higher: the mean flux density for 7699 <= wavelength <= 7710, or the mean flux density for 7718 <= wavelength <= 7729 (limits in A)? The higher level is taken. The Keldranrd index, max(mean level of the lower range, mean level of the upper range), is 5.41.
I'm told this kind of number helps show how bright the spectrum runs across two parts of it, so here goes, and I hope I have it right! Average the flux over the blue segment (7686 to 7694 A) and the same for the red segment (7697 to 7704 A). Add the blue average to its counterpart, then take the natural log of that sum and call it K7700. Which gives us 2.34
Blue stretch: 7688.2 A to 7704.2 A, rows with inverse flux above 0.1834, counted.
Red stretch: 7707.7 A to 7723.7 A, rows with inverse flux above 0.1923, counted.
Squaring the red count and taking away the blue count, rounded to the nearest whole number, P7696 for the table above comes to 18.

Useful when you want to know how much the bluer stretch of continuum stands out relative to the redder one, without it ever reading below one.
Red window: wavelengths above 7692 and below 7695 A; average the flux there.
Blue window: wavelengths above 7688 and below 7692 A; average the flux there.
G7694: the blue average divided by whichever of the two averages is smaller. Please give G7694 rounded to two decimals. 1.00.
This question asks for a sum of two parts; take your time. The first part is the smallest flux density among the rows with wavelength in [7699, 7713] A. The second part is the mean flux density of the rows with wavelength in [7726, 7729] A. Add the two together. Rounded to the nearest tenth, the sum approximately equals 10.0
